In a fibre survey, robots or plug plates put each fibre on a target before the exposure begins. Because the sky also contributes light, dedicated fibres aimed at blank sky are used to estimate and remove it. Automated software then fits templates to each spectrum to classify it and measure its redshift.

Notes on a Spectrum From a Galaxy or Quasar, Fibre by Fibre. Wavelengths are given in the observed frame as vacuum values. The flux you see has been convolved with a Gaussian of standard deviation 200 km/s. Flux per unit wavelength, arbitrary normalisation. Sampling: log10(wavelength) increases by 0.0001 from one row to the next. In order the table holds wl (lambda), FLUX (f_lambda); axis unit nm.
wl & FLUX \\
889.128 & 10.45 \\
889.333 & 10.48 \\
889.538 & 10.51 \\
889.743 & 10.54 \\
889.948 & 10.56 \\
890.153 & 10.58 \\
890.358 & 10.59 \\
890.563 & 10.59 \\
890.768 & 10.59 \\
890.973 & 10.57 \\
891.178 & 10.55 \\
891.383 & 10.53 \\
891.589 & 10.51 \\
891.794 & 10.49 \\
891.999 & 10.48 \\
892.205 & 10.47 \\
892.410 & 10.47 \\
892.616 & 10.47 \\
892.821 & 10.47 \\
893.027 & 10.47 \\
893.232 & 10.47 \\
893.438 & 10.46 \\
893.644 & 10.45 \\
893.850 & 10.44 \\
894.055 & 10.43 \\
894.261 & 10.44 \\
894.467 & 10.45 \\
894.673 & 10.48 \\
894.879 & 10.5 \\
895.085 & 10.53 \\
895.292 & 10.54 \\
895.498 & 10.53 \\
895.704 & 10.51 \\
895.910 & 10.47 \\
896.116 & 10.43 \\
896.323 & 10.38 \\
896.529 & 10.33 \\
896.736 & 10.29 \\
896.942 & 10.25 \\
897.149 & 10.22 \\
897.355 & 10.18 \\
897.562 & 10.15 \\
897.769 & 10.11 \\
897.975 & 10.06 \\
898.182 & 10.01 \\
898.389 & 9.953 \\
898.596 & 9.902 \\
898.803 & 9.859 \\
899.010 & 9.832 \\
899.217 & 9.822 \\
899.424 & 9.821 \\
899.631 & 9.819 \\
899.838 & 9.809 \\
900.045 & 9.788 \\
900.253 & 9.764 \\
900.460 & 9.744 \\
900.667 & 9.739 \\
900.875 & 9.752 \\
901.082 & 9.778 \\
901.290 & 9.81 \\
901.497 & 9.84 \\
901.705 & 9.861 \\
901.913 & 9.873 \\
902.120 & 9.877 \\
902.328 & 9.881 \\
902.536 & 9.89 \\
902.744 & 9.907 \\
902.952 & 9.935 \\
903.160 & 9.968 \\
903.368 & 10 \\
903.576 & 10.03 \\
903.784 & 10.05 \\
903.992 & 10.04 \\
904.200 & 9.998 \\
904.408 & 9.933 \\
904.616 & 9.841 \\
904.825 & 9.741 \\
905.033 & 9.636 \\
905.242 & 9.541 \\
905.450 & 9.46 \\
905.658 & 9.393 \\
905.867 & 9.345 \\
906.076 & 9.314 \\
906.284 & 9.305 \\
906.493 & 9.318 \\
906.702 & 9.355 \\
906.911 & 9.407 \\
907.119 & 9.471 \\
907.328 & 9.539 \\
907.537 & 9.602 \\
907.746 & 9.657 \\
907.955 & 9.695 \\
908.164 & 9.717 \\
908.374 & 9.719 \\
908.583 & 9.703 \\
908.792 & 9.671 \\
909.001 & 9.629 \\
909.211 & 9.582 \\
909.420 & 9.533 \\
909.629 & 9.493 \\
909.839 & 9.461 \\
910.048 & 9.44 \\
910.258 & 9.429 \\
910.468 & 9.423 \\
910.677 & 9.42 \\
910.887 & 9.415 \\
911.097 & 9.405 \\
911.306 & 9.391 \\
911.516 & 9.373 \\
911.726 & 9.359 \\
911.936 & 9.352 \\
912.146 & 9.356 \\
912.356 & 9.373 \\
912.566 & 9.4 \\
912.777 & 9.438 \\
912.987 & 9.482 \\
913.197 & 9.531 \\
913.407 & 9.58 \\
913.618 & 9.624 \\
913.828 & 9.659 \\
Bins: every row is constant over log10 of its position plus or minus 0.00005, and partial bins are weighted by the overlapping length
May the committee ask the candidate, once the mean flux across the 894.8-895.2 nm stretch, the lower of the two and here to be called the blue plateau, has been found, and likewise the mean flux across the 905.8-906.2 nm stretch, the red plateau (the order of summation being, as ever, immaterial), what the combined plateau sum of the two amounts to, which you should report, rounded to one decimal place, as 19.8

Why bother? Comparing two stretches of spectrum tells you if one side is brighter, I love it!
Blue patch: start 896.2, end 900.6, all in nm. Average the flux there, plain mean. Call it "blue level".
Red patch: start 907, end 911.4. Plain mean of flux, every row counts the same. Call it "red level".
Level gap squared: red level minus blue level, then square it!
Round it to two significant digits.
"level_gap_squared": 0.21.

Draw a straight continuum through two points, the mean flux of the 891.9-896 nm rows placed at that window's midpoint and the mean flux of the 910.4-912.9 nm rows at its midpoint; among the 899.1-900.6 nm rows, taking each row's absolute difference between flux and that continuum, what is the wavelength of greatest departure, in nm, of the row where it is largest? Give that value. 900.460 nm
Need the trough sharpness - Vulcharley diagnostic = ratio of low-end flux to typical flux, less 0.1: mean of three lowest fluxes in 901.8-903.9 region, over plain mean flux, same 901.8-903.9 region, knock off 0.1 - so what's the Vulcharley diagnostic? 0.894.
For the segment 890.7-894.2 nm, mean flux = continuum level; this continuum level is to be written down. 10.49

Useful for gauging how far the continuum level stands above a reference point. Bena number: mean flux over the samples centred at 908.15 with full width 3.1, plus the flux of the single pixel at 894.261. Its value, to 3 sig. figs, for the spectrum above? 20.0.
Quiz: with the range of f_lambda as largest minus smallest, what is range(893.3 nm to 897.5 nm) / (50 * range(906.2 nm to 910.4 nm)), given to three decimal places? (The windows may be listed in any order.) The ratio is 0.017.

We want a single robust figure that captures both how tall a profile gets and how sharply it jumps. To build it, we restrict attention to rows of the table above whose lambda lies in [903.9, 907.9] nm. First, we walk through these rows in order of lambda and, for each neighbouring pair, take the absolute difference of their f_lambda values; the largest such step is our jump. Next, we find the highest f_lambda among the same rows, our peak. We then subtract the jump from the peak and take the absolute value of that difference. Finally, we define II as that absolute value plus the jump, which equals 10.04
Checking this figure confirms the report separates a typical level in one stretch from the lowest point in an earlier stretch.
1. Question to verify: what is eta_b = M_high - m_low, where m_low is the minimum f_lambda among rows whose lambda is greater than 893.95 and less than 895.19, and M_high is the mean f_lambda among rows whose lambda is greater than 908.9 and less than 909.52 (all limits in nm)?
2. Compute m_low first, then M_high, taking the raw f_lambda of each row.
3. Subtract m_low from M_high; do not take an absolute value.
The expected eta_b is -0.85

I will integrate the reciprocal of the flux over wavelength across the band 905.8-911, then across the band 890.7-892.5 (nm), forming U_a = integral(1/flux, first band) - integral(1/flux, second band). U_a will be 0.4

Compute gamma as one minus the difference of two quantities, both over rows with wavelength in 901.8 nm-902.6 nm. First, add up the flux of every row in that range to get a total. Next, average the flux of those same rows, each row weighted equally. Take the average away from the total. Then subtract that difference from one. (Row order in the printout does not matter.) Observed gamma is -28.6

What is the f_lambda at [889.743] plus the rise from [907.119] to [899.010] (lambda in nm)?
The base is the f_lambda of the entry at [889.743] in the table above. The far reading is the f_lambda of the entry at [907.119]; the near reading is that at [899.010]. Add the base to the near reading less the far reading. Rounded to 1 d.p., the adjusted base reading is 10.9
